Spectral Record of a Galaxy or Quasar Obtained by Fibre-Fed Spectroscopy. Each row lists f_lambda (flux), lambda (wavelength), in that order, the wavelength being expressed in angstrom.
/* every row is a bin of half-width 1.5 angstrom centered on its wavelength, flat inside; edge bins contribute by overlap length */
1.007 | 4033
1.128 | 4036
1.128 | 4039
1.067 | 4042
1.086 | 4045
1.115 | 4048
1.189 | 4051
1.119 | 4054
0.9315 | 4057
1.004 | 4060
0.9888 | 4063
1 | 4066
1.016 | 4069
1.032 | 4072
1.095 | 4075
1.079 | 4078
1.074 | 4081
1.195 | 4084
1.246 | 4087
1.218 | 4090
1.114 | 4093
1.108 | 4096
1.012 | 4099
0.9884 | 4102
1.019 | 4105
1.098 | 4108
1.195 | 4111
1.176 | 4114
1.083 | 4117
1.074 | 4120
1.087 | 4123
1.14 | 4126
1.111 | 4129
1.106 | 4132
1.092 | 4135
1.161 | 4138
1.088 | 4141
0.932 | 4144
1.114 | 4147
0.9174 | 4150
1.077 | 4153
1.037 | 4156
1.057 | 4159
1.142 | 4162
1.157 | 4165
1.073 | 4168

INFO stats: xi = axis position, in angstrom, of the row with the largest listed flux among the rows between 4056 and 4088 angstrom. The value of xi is 4087 angstrom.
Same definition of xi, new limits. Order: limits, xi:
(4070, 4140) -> 4087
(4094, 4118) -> 4111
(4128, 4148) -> 4138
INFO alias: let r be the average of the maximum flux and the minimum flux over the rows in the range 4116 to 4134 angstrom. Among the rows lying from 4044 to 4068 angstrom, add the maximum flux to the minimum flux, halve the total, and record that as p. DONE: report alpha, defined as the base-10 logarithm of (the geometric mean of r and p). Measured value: 0.035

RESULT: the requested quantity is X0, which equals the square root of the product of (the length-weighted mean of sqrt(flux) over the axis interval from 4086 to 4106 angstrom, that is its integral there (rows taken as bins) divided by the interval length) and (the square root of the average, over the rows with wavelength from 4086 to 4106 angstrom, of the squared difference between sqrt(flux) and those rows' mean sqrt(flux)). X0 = 0.216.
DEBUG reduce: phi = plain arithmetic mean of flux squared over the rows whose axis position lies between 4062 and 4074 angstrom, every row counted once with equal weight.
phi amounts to 1.02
